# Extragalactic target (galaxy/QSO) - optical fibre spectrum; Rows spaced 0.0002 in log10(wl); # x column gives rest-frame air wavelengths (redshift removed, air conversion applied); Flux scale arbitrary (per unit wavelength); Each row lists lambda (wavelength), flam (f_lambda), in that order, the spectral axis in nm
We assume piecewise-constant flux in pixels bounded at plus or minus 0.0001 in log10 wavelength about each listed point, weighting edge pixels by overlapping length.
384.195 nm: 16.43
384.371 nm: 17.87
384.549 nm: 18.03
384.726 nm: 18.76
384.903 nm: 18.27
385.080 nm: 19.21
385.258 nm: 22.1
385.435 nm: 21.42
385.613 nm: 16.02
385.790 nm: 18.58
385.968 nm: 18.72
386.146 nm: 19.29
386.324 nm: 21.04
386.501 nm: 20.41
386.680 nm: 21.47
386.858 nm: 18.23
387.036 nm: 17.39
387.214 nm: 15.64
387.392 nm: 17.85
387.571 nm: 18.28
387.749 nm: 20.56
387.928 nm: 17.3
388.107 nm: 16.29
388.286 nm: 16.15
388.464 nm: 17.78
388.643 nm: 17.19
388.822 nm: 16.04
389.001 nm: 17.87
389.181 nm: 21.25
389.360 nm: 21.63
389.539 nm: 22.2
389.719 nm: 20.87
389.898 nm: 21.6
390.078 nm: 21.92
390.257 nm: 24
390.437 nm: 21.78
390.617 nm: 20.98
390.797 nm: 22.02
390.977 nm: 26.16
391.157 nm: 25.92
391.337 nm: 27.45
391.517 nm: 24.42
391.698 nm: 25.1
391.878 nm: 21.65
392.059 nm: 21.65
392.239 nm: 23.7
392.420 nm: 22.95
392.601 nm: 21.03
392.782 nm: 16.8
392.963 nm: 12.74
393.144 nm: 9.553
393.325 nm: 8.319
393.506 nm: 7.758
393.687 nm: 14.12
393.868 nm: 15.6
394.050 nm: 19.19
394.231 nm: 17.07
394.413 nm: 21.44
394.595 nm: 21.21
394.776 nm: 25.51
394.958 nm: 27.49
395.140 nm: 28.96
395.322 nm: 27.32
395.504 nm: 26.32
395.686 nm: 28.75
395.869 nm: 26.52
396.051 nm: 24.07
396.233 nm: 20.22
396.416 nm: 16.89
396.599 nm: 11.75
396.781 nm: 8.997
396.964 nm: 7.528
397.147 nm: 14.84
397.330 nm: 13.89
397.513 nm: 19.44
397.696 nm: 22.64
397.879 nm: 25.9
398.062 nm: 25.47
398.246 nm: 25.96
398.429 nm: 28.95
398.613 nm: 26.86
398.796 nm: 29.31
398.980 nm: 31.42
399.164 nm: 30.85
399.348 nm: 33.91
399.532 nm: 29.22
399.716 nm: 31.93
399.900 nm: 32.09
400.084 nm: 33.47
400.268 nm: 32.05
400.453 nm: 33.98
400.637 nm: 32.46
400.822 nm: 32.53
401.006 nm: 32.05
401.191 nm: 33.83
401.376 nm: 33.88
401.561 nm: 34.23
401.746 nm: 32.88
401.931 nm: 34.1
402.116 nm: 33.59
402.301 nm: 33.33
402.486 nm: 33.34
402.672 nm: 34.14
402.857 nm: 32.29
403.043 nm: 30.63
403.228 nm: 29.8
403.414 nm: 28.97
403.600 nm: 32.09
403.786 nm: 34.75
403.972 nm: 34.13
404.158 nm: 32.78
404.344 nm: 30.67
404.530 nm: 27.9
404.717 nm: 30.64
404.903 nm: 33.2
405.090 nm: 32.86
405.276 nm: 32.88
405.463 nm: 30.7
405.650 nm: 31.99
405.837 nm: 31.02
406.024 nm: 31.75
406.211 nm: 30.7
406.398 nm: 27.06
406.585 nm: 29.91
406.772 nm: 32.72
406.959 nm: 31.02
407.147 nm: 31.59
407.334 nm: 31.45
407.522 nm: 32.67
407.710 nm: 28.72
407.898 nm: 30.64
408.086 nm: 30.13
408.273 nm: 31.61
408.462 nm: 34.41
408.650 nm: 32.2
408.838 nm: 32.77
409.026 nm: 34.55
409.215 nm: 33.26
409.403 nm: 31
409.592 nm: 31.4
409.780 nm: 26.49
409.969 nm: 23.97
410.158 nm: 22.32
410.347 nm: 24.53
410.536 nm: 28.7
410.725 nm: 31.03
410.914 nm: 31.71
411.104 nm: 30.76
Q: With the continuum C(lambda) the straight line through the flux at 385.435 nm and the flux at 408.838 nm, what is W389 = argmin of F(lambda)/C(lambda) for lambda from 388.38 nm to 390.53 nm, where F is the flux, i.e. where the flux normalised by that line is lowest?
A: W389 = 388.822 nm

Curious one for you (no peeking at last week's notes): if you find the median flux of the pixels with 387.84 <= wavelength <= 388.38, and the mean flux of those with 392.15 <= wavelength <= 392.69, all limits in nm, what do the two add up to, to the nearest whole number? 39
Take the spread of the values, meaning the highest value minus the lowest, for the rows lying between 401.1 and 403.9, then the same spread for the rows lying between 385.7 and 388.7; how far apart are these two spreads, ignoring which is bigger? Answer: 0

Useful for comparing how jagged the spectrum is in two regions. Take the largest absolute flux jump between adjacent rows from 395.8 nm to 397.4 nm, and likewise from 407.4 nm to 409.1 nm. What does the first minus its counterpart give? 3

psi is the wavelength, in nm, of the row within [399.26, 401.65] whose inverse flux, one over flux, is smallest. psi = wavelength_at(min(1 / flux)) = 401.561 nm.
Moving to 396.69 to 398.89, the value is 398.796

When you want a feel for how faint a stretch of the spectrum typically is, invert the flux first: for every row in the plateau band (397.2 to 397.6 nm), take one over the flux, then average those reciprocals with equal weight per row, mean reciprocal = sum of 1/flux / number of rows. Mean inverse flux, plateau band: 0.06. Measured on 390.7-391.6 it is 0.04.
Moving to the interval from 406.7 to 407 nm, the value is 0.03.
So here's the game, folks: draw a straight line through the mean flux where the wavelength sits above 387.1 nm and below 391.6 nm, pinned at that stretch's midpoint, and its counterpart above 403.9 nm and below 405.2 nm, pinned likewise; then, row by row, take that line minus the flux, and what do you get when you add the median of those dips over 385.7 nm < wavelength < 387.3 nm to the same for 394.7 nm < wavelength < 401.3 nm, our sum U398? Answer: -2.2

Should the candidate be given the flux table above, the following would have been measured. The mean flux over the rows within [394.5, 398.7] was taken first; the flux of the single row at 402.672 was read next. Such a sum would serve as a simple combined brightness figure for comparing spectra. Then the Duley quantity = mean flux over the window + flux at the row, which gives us 56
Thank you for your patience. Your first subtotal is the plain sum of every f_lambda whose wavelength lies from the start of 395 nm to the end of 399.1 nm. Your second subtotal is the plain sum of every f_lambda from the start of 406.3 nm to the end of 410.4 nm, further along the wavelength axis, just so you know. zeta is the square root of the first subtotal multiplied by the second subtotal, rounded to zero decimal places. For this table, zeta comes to 572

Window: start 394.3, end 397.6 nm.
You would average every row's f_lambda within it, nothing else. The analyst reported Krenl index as 20.6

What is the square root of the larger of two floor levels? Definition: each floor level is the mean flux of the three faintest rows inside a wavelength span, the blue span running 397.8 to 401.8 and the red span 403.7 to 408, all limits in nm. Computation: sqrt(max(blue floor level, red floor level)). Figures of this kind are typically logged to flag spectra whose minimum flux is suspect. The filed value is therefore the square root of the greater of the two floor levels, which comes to 5.28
